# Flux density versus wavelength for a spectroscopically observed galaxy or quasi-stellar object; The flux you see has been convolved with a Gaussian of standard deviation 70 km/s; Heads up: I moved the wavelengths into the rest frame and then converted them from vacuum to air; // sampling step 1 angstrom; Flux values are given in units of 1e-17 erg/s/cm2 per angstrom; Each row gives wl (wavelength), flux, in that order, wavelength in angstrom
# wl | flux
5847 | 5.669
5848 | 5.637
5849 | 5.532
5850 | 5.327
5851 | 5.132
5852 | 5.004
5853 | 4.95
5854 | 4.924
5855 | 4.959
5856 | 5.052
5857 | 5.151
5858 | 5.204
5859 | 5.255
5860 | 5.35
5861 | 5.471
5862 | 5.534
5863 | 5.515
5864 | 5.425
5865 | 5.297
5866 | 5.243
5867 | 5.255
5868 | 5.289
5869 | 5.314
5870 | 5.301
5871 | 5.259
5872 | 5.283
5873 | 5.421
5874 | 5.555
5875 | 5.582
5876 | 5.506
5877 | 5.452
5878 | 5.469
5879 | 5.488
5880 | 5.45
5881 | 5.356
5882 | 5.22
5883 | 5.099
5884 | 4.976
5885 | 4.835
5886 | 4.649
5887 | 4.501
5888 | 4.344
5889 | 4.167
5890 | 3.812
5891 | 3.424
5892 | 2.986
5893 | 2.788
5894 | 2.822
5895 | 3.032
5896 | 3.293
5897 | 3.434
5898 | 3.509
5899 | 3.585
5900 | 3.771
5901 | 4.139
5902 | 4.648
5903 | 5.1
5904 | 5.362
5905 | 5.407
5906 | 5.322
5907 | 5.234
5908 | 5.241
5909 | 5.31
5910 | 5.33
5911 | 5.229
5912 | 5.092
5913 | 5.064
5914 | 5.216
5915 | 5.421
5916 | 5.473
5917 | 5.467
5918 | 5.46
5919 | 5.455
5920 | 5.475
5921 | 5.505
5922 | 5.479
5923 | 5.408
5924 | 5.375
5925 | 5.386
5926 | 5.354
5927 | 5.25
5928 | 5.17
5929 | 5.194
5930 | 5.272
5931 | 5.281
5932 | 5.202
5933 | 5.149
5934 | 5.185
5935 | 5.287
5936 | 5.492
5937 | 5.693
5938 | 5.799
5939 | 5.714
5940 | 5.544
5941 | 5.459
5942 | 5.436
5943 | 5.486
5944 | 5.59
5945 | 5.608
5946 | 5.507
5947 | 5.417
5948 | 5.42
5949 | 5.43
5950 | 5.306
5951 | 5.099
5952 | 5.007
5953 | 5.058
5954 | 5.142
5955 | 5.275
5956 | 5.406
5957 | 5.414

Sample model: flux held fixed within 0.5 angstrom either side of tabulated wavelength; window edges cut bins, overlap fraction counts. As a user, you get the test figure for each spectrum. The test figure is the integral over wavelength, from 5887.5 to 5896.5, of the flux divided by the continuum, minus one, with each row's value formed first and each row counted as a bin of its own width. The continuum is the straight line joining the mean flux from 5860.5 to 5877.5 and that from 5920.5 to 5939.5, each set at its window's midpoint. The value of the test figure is -3.3 angstrom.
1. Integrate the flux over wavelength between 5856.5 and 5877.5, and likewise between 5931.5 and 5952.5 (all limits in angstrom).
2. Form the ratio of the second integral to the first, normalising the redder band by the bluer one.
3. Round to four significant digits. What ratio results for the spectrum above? 1.010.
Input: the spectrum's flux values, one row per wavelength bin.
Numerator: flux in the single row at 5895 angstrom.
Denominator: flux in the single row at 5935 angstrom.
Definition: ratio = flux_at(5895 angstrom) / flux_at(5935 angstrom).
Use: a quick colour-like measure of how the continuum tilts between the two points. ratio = 0.57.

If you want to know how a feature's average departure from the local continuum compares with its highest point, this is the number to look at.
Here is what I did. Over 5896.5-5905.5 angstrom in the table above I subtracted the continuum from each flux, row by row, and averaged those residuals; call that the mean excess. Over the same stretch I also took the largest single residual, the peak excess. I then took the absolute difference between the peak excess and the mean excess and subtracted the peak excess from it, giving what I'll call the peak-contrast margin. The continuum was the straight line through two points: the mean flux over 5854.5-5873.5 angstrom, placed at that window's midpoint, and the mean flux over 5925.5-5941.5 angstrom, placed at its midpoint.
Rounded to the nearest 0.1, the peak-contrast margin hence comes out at 1.0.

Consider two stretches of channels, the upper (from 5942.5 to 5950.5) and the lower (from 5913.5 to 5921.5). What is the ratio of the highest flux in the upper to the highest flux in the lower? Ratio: 1.02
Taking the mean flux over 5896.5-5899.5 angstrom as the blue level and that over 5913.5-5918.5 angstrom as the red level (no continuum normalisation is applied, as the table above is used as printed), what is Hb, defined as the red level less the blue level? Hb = 1.9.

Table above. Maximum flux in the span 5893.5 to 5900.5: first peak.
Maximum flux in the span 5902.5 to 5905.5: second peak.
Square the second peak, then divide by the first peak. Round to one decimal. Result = 7.8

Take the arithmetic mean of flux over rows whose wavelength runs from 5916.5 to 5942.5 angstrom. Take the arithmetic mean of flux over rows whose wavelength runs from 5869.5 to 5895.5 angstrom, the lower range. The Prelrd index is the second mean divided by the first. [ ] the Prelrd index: 0.87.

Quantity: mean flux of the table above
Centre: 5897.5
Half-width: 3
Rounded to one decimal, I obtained 3.4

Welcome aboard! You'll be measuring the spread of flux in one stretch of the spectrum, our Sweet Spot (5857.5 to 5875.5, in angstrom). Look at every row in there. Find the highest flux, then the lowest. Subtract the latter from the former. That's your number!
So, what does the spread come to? 0.38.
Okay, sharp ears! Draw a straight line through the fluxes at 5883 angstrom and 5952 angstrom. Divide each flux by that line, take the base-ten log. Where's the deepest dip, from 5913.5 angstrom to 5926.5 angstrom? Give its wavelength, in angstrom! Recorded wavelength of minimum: 5914 angstrom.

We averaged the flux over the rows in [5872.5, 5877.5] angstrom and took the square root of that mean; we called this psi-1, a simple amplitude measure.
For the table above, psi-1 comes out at 2.35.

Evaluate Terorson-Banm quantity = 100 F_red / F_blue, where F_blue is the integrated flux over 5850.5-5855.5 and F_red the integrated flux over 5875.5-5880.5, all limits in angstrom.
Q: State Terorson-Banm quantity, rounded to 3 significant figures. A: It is 110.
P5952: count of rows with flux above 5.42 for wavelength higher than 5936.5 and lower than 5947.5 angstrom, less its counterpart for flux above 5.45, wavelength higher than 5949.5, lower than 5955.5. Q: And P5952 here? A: 10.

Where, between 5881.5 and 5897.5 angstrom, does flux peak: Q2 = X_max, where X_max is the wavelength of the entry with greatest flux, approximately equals 5882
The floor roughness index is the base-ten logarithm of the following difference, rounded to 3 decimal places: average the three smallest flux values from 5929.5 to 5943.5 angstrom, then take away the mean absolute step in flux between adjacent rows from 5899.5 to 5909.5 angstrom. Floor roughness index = 0.696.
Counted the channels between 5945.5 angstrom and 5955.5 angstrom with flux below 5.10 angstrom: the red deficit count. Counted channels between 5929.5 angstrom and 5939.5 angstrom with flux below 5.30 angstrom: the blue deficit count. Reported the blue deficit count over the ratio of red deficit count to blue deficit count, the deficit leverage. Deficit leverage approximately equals 12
